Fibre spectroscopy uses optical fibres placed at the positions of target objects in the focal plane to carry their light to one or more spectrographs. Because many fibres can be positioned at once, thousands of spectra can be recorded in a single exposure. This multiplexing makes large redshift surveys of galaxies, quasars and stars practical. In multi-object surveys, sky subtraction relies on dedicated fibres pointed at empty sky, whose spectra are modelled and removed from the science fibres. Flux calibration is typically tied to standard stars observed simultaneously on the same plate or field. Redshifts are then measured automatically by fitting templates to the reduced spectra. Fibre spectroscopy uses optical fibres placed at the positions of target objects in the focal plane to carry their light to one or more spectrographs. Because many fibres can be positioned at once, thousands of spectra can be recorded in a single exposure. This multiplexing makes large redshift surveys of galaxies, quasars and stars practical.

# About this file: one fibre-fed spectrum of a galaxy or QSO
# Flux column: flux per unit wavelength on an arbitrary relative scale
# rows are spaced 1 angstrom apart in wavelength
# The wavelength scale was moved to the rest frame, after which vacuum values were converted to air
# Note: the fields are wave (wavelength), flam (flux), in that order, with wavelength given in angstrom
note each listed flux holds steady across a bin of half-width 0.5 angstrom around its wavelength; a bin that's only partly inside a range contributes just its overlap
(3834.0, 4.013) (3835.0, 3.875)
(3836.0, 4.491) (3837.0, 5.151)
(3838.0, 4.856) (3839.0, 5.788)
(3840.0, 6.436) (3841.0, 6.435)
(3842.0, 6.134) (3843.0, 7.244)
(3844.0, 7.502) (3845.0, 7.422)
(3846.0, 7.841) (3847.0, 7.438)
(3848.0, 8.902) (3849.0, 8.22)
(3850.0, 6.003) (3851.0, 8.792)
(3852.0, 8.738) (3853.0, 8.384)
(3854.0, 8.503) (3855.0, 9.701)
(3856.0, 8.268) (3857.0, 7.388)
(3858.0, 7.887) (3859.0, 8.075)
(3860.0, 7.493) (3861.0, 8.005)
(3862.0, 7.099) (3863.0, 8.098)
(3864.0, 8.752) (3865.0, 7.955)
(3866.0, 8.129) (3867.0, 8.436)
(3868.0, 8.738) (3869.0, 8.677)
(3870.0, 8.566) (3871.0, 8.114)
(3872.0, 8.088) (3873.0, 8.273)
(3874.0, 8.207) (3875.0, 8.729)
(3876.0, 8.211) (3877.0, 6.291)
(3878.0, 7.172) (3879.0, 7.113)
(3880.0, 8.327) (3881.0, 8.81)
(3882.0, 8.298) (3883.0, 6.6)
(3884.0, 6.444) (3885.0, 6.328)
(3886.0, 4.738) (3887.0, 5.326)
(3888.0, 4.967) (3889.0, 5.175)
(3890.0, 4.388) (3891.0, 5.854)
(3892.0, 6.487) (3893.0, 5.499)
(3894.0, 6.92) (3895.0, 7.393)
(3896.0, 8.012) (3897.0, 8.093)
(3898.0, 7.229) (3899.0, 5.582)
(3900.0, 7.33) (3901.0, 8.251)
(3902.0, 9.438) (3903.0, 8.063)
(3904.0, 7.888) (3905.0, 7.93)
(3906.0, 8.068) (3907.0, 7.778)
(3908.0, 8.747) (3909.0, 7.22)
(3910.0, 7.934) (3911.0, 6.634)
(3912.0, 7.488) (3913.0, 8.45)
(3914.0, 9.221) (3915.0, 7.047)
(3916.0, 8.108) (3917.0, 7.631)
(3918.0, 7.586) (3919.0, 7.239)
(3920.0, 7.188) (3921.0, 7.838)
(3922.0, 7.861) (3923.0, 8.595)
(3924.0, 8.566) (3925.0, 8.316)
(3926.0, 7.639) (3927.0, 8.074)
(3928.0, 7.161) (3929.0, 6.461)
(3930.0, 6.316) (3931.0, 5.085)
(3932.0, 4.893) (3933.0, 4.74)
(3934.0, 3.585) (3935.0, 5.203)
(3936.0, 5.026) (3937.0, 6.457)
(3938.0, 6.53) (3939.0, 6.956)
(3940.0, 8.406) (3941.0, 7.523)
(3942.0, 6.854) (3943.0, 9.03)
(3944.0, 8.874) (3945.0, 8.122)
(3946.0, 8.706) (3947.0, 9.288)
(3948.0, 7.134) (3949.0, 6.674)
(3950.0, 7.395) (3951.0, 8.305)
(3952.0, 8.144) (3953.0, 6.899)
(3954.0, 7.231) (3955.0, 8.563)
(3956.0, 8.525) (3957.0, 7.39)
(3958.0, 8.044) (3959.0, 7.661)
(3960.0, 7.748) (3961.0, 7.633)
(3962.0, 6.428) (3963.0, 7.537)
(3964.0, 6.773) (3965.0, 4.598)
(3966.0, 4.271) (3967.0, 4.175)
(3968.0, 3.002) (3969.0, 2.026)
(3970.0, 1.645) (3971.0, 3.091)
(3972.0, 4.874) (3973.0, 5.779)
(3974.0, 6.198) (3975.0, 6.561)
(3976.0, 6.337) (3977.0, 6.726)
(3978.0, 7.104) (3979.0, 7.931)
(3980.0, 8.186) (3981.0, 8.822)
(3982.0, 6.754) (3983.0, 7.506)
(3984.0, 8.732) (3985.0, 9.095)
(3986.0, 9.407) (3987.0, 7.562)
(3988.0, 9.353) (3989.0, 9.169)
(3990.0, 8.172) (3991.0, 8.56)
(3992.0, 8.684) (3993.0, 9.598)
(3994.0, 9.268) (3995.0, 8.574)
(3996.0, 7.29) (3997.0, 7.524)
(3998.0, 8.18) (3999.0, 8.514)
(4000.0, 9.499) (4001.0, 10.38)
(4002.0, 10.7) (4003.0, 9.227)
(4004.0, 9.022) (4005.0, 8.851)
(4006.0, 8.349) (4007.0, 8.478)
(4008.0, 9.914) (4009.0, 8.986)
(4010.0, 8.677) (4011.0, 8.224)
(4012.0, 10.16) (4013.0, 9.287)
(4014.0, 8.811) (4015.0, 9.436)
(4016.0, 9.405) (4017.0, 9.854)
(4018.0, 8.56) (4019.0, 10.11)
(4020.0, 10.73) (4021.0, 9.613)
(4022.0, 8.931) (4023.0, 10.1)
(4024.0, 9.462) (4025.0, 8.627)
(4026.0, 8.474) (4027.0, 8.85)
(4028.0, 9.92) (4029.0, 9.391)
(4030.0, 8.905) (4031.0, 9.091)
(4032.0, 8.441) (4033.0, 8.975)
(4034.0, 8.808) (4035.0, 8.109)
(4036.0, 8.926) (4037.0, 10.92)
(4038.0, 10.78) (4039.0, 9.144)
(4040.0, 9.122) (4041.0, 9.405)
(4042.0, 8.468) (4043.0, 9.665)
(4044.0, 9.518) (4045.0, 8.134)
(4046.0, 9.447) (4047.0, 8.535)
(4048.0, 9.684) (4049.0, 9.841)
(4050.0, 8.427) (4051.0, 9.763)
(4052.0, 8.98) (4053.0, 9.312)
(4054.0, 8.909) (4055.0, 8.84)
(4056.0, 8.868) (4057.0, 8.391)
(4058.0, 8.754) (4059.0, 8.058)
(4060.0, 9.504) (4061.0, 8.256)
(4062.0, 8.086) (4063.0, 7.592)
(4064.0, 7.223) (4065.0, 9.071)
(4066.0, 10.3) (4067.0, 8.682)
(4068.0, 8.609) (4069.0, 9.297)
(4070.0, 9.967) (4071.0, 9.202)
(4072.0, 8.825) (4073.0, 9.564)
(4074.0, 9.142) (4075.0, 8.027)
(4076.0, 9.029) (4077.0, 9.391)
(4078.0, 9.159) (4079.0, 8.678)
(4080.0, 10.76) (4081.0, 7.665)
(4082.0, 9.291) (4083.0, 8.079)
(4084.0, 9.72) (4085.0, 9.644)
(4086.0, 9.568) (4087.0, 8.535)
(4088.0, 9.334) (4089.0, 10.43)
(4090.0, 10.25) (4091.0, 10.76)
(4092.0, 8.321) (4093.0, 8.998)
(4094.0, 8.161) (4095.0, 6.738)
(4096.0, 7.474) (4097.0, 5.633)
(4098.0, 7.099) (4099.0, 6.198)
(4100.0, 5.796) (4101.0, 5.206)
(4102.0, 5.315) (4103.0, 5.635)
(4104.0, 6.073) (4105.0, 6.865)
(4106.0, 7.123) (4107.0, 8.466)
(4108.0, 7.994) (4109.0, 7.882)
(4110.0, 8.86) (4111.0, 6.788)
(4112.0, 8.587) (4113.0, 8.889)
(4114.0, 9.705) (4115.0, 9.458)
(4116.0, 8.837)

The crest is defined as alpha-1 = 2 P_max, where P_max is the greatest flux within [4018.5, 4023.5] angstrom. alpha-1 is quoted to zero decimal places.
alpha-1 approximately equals 21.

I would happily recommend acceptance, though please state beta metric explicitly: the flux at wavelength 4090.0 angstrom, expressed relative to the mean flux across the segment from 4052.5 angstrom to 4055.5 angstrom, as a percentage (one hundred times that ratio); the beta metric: 114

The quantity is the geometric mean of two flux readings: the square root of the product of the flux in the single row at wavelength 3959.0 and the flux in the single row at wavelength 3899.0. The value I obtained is 6.5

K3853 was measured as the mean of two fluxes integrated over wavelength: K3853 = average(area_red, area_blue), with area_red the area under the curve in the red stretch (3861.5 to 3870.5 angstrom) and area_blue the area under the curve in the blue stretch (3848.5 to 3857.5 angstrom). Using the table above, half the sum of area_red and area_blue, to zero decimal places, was 74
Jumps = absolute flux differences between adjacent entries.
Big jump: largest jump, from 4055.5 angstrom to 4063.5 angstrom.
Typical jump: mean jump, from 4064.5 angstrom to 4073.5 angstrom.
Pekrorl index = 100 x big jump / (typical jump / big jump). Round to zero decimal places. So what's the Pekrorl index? 272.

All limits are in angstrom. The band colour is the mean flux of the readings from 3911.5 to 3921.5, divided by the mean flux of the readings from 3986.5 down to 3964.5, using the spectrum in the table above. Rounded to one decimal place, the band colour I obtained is 1.3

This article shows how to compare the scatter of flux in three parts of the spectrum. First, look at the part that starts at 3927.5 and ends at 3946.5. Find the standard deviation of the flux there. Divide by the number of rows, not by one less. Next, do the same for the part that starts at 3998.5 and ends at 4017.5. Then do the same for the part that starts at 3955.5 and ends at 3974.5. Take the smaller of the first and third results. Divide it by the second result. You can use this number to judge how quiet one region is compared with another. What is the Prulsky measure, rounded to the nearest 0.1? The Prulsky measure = 2.2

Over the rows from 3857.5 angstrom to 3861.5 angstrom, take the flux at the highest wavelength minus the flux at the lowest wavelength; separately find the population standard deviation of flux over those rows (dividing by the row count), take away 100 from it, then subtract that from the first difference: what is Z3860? 100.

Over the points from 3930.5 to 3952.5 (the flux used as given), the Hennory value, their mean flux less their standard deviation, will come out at 5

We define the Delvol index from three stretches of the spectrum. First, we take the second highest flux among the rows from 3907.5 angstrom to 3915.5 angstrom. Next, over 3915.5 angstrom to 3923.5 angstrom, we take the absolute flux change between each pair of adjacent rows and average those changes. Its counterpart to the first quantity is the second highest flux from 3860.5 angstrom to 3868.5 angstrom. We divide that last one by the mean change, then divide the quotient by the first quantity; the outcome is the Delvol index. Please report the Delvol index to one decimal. 3.0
